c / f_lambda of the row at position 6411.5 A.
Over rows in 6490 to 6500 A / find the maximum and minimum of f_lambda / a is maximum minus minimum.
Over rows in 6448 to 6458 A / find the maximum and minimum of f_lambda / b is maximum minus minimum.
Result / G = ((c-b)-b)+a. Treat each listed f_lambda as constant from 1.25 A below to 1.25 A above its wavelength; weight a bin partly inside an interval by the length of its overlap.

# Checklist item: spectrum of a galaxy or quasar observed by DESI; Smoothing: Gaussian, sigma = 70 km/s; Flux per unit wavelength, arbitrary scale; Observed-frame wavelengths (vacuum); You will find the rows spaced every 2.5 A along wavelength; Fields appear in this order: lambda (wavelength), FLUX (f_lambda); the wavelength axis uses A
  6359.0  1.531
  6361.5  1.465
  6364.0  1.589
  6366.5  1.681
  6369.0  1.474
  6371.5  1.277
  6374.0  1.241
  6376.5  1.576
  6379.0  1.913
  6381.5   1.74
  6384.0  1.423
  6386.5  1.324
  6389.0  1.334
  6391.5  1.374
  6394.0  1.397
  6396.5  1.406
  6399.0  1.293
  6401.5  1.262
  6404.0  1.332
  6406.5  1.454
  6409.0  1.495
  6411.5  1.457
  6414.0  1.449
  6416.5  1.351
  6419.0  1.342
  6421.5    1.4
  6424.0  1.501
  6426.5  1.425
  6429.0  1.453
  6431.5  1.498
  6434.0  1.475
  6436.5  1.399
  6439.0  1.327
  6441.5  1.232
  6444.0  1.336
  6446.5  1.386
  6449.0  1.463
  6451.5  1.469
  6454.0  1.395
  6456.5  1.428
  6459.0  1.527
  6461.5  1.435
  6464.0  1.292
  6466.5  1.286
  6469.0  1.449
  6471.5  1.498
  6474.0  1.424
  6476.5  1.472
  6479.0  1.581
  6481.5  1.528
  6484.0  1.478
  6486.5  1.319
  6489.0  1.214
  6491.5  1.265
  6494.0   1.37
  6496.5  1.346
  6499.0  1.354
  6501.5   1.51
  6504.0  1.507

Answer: 1.4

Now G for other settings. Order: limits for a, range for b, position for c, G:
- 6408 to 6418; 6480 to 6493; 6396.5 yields 0.9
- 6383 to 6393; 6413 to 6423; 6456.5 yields 1.3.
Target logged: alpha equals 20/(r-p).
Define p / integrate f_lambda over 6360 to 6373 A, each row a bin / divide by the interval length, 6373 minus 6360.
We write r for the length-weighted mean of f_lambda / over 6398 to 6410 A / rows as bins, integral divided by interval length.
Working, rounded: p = 1.493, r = 1.37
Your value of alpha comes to -158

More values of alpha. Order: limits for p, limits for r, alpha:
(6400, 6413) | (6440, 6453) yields -897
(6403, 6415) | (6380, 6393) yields 2515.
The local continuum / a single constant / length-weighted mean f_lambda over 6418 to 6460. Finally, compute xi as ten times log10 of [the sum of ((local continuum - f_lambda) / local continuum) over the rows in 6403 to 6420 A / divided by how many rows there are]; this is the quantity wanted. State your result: -26.2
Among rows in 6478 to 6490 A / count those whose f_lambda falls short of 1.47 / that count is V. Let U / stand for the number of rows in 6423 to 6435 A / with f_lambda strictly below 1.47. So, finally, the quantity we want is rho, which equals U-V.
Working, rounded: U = 2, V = 2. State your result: 0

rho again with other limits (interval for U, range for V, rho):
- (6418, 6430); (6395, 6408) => -1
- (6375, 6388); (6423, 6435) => 0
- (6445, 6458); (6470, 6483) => 4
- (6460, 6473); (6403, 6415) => 0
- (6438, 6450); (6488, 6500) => 0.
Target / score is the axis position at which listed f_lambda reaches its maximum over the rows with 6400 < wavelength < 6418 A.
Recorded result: 6409.0 A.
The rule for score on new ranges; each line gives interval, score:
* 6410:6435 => 6424.0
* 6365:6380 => 6379.0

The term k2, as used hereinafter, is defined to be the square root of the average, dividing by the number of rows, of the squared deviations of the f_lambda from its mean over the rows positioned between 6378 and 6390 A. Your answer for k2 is 0.24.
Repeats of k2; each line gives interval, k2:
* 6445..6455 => 0.04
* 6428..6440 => 0.06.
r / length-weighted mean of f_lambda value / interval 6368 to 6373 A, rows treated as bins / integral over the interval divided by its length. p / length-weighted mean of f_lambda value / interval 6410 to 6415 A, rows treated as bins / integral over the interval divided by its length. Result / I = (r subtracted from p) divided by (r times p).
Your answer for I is 0.05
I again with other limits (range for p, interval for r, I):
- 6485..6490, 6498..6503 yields -0.09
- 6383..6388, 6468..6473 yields -0.05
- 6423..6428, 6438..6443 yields 0.10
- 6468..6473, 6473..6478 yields 0.01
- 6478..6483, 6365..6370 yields -0.01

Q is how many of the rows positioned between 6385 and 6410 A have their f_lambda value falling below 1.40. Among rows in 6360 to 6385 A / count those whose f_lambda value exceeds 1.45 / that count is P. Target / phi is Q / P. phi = 1.00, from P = 7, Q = 7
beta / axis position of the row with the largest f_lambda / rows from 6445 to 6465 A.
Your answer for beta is 6459.0 A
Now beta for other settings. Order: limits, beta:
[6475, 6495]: 6479.0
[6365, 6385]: 6379.0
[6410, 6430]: 6424.0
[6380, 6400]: 6381.5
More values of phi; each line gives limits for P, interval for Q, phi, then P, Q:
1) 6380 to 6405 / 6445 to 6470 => 4.00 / 1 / 4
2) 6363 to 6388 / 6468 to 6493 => 0.50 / 6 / 3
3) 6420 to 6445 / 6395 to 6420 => 1.25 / 4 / 5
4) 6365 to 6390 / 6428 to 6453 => 1.00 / 5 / 5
